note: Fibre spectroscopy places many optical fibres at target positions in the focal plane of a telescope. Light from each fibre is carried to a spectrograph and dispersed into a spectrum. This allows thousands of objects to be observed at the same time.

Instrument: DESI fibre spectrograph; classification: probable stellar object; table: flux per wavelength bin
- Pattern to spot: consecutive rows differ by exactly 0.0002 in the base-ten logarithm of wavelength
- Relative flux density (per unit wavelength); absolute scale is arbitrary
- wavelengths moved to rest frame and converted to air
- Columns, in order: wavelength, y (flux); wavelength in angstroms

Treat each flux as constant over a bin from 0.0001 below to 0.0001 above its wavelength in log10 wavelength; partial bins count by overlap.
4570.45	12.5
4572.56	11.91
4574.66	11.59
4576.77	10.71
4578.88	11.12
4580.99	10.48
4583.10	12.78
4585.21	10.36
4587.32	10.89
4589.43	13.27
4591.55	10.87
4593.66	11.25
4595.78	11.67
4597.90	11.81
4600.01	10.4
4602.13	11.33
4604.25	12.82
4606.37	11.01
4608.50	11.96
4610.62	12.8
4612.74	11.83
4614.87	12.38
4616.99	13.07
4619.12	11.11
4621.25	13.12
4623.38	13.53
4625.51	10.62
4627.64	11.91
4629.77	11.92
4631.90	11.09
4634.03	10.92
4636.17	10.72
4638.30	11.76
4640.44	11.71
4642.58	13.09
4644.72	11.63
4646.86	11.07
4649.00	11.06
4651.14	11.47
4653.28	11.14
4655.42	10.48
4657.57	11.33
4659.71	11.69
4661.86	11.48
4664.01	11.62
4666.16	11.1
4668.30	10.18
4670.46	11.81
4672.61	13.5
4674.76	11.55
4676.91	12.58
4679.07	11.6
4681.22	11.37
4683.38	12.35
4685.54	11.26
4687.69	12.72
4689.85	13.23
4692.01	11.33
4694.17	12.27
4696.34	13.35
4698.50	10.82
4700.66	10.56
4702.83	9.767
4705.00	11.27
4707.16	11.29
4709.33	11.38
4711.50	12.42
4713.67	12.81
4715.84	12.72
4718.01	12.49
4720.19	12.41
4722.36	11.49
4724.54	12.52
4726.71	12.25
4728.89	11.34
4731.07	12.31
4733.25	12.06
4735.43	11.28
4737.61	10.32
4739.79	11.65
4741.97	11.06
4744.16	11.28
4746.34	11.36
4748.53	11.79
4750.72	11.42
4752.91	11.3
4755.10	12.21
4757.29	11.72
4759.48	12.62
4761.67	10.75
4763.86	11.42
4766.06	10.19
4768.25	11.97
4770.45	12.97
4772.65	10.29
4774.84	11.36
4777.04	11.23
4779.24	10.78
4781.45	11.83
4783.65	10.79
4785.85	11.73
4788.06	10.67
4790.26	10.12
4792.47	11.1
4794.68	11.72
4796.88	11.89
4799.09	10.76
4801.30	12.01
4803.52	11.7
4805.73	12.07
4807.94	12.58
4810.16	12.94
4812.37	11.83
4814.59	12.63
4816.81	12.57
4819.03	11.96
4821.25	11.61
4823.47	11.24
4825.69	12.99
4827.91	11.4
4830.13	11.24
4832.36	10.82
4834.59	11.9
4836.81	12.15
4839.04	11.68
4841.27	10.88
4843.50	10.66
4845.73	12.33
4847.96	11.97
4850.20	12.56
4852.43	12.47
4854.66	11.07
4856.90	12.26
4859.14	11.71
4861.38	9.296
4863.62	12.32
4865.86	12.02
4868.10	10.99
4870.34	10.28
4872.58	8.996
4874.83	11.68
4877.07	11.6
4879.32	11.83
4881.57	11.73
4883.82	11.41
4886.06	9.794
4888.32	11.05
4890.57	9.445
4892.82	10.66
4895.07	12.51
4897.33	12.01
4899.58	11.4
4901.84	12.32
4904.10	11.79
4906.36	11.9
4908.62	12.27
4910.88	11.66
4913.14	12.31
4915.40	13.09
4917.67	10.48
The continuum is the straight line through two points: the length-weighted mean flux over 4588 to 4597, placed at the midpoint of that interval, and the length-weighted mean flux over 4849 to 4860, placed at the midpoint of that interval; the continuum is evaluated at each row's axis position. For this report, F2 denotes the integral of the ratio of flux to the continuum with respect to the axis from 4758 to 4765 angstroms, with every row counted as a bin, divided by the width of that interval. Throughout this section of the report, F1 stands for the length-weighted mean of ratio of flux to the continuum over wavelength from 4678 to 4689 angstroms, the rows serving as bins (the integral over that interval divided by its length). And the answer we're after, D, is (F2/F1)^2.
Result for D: 0.94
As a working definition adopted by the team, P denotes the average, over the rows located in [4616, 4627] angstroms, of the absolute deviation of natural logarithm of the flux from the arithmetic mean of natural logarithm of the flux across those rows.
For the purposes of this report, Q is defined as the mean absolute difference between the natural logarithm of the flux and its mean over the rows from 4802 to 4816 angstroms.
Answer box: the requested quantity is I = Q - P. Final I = -0.06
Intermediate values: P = 0.09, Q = 0.035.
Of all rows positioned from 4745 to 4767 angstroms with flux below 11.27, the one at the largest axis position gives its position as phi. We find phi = 4766.06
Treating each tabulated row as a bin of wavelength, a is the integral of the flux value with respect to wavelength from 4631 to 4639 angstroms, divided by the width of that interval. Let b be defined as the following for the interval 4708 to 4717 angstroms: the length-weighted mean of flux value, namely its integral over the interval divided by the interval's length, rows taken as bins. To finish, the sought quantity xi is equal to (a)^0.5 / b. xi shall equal 0.271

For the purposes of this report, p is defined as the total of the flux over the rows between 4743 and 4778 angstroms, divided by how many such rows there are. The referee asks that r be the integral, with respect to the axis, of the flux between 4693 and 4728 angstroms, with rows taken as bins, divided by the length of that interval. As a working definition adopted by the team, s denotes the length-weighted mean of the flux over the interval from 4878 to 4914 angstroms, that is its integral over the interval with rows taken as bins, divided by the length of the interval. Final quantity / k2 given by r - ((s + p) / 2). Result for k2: 0.4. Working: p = 11.5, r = 11.9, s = 11.5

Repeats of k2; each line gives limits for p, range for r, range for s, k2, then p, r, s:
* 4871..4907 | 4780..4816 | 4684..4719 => 0.1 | 11.3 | 11.6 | 11.9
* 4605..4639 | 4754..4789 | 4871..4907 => -0.1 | 11.9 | 11.4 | 11.2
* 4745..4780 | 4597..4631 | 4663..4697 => 0.3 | 11.5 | 12.0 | 12.0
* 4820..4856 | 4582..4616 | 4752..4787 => 0.2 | 11.7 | 11.7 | 11.4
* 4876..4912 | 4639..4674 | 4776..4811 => 0.1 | 11.5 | 11.5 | 11.5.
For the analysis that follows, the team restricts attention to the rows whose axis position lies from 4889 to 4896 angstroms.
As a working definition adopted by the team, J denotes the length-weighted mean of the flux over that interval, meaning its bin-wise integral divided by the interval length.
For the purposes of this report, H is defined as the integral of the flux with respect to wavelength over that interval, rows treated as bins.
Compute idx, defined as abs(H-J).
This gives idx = 65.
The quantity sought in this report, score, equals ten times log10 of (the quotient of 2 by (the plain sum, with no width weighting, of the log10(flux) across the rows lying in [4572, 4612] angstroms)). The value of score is -10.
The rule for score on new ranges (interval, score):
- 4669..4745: -13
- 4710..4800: -13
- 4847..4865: -6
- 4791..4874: -13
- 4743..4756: -5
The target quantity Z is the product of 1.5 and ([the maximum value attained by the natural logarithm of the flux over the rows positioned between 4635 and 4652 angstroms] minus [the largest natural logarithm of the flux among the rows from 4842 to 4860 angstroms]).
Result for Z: 0.06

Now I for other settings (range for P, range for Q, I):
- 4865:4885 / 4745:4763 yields -0.03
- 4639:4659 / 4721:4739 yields 0.01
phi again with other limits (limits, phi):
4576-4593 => 4591.55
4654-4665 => 4655.42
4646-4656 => 4655.42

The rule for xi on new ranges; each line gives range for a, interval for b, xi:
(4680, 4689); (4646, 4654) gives 0.309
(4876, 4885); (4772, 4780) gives 0.311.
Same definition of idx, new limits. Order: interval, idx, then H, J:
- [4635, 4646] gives 118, 129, 11.8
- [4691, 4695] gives 35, 47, 11.8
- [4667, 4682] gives 165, 177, 11.8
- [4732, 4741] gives 91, 102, 11.3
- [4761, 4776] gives 158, 169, 11.3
